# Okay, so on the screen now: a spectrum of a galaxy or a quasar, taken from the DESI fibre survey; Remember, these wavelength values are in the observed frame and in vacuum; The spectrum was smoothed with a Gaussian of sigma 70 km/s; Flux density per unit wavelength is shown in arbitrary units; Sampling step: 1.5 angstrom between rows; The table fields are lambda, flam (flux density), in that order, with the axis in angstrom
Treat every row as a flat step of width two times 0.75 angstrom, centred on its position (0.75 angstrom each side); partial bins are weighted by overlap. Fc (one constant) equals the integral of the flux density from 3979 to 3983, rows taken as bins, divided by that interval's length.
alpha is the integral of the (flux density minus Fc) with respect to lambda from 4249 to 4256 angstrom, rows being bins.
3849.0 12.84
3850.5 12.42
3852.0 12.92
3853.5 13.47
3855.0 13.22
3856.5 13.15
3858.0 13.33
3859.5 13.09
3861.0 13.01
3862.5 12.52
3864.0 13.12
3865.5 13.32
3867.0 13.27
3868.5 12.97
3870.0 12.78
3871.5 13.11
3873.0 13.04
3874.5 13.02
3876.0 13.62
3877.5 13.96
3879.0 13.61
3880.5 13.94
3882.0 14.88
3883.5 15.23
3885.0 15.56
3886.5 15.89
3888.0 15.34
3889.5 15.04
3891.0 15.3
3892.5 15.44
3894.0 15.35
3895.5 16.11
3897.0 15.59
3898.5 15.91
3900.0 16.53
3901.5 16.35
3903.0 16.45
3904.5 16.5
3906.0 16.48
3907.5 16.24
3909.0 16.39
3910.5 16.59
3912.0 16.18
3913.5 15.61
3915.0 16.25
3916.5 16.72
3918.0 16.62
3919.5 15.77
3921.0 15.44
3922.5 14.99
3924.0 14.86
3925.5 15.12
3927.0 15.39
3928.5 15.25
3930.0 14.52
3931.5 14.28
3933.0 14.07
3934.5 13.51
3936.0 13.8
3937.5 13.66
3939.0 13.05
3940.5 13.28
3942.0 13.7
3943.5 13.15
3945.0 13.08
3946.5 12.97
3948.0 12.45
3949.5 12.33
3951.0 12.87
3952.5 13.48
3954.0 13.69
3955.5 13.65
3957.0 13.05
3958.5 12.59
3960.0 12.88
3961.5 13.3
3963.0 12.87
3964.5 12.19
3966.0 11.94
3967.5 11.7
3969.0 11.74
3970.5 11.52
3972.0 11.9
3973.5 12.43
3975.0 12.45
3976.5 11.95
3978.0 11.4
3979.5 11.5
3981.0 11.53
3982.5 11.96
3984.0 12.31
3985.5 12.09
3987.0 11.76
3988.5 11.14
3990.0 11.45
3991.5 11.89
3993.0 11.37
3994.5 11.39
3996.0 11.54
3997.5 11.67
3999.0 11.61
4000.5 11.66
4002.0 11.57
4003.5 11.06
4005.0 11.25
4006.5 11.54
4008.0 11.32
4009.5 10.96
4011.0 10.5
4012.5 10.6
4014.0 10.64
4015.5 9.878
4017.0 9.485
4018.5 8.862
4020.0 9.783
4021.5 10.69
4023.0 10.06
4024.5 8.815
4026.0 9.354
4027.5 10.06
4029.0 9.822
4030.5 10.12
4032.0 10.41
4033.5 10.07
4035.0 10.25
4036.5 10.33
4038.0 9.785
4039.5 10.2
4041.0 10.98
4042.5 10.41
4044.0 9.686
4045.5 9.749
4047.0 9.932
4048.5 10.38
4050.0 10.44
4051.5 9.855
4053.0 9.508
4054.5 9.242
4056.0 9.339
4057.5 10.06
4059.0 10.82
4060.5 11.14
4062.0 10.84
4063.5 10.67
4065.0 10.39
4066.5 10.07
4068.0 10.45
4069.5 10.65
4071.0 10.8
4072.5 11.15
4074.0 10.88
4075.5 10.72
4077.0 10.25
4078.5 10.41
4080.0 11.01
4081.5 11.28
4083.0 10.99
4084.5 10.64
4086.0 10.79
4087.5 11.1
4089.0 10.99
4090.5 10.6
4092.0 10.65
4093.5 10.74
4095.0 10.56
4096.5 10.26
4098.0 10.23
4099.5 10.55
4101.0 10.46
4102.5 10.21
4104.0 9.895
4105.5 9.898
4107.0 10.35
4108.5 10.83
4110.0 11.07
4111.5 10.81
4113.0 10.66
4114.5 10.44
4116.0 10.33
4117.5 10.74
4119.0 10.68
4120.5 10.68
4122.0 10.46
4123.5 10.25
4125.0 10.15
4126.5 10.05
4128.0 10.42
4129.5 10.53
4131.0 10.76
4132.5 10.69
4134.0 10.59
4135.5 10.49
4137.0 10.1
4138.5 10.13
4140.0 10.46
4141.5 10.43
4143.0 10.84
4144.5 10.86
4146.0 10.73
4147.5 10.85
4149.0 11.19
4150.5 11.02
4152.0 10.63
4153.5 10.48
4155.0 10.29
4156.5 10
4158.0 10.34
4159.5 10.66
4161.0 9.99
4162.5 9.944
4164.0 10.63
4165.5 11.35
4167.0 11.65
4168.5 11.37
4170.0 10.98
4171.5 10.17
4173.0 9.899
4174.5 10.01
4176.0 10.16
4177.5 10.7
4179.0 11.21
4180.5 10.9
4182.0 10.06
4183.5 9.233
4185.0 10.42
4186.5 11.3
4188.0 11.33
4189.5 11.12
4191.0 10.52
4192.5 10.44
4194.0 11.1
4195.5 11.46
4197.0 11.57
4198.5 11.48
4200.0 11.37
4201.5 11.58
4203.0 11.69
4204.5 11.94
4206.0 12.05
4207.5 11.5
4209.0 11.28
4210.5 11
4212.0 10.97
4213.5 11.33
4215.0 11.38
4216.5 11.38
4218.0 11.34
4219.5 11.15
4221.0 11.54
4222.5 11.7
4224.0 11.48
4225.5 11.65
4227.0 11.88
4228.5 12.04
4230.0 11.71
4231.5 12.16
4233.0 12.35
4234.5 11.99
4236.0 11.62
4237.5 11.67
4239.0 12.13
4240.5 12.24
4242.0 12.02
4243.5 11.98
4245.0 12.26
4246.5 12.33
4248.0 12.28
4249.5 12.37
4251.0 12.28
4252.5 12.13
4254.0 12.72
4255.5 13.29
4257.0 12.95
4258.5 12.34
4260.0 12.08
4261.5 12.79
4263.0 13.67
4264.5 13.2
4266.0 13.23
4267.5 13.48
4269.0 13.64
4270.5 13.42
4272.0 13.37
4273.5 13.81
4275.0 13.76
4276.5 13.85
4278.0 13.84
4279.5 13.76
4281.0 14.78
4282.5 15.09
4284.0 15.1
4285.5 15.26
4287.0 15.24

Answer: 6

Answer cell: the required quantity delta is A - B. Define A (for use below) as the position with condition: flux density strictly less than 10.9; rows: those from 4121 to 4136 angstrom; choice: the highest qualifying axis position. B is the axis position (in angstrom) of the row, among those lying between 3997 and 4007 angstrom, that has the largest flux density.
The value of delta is 138.0 angstrom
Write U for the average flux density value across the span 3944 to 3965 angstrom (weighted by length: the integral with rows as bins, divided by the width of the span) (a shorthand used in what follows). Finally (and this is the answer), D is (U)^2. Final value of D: 168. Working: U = 13.0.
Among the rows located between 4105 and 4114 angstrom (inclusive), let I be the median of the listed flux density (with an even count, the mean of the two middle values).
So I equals 10.7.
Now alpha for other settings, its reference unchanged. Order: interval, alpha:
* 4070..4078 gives -7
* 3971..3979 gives 3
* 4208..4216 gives -4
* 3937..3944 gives 12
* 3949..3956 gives 11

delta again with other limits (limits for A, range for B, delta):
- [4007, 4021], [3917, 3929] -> 102.0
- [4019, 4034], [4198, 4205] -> -171.0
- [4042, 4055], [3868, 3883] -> 172.5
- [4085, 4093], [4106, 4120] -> -18.0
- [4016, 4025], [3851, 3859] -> 171.0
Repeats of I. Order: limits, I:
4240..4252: 12.3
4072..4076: 10.9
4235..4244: 12.0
